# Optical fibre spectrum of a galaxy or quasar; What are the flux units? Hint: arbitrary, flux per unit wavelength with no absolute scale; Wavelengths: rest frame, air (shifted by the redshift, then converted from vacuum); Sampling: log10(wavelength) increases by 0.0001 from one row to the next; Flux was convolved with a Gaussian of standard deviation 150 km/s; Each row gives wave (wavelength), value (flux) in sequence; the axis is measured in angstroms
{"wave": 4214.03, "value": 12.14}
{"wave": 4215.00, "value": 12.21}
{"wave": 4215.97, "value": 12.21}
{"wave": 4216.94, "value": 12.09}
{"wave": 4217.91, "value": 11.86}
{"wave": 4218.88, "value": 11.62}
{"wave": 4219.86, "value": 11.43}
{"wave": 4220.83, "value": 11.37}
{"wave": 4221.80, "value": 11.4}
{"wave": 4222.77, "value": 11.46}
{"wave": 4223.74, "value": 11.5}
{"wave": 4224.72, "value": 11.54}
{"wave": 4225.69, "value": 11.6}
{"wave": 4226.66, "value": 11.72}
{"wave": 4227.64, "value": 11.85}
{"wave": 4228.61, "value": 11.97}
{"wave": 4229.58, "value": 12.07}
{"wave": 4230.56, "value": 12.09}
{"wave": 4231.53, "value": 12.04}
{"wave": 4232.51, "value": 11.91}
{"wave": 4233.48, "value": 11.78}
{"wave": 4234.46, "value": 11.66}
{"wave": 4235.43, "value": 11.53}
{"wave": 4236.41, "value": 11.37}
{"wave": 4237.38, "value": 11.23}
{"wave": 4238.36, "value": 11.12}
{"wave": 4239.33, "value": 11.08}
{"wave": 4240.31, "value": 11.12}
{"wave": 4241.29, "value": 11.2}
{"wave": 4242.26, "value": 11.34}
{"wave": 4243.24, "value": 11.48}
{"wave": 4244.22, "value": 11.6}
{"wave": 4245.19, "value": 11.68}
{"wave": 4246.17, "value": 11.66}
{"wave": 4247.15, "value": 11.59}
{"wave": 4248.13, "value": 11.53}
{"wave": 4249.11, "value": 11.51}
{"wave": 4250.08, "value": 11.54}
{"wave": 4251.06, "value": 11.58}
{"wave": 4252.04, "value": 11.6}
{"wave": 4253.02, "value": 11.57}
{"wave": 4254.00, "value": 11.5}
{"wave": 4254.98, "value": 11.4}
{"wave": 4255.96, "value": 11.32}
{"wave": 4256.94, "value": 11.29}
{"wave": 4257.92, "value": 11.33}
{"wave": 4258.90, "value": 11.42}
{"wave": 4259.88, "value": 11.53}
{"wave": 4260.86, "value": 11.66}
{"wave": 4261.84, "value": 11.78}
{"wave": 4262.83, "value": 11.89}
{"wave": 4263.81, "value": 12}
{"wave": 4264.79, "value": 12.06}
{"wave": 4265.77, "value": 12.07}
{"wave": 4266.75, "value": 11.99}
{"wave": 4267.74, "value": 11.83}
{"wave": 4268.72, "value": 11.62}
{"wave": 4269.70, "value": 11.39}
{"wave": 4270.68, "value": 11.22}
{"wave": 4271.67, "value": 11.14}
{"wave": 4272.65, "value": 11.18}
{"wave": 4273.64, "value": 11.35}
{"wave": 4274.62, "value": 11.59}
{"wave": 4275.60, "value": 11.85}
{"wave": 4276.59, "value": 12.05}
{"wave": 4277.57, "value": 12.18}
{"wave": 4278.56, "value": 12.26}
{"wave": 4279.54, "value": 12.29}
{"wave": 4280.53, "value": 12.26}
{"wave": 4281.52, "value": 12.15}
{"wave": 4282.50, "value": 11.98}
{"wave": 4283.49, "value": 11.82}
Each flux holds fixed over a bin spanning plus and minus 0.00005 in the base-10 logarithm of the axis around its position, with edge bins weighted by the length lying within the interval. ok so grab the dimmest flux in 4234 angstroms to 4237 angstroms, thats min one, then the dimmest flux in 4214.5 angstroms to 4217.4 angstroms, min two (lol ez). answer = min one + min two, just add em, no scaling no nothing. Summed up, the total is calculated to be 23.5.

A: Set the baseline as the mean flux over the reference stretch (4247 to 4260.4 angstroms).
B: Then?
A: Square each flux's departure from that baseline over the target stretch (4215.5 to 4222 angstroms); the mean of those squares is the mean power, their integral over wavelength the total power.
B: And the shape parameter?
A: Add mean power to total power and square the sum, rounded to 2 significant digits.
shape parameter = 1.5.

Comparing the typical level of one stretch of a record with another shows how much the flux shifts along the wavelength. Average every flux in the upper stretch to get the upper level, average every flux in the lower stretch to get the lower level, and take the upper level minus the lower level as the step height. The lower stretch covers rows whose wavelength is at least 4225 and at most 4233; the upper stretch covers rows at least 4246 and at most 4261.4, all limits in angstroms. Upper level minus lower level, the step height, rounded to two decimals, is -0.40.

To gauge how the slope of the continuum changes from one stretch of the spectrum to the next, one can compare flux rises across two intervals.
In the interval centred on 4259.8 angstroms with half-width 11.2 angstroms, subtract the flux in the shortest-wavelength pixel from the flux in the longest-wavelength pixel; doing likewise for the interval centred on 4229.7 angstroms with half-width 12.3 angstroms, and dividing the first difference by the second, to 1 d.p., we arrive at 0.4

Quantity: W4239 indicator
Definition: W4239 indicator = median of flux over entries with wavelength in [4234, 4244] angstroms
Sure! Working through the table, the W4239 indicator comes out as 11.3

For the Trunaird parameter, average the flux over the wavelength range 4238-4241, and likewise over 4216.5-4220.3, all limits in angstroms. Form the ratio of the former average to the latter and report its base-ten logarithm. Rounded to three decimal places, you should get -0.024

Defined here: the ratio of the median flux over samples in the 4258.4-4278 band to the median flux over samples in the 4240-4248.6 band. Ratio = 1.02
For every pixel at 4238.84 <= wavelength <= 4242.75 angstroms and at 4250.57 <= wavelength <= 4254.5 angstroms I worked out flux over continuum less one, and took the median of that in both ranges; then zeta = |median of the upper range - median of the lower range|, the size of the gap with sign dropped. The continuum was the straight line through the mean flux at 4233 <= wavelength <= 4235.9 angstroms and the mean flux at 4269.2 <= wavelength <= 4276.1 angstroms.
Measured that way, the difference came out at 0.043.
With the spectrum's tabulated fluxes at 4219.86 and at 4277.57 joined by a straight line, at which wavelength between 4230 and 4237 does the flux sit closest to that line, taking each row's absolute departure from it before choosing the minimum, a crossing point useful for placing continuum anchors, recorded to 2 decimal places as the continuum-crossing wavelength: 4234.46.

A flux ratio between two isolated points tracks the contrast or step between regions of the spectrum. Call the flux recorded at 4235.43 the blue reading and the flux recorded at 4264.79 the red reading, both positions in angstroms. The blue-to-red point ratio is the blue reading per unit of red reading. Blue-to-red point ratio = 0.96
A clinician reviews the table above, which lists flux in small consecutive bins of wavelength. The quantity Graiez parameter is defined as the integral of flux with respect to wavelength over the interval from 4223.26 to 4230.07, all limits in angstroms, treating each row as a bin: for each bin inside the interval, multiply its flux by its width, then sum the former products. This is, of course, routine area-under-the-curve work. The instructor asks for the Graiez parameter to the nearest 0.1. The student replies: 80.0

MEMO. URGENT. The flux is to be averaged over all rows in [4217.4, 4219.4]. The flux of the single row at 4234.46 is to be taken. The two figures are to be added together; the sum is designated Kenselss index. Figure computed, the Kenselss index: 23.4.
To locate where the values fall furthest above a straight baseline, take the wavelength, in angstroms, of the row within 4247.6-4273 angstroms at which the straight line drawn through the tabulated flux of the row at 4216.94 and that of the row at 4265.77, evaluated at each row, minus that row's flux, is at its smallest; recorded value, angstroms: 4265.77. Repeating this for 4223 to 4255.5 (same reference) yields 4230.56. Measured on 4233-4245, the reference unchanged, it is 4233.48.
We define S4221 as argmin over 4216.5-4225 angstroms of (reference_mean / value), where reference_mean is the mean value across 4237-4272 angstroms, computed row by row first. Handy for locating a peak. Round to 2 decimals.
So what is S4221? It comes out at 4216.94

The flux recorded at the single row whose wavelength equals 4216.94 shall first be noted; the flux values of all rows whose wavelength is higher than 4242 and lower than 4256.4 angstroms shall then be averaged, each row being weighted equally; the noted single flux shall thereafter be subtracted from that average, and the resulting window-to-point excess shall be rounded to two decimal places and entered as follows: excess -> -0.56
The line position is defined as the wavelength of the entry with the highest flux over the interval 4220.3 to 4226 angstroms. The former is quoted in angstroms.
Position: 4225.69 angstroms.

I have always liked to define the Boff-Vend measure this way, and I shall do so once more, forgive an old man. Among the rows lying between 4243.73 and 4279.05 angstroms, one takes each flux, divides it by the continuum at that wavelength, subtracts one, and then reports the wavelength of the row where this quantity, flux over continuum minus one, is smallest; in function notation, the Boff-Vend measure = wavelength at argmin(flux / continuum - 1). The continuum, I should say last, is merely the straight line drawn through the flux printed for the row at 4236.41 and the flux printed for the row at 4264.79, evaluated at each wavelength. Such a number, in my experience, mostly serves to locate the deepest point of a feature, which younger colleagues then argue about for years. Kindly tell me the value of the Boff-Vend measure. 4271.67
